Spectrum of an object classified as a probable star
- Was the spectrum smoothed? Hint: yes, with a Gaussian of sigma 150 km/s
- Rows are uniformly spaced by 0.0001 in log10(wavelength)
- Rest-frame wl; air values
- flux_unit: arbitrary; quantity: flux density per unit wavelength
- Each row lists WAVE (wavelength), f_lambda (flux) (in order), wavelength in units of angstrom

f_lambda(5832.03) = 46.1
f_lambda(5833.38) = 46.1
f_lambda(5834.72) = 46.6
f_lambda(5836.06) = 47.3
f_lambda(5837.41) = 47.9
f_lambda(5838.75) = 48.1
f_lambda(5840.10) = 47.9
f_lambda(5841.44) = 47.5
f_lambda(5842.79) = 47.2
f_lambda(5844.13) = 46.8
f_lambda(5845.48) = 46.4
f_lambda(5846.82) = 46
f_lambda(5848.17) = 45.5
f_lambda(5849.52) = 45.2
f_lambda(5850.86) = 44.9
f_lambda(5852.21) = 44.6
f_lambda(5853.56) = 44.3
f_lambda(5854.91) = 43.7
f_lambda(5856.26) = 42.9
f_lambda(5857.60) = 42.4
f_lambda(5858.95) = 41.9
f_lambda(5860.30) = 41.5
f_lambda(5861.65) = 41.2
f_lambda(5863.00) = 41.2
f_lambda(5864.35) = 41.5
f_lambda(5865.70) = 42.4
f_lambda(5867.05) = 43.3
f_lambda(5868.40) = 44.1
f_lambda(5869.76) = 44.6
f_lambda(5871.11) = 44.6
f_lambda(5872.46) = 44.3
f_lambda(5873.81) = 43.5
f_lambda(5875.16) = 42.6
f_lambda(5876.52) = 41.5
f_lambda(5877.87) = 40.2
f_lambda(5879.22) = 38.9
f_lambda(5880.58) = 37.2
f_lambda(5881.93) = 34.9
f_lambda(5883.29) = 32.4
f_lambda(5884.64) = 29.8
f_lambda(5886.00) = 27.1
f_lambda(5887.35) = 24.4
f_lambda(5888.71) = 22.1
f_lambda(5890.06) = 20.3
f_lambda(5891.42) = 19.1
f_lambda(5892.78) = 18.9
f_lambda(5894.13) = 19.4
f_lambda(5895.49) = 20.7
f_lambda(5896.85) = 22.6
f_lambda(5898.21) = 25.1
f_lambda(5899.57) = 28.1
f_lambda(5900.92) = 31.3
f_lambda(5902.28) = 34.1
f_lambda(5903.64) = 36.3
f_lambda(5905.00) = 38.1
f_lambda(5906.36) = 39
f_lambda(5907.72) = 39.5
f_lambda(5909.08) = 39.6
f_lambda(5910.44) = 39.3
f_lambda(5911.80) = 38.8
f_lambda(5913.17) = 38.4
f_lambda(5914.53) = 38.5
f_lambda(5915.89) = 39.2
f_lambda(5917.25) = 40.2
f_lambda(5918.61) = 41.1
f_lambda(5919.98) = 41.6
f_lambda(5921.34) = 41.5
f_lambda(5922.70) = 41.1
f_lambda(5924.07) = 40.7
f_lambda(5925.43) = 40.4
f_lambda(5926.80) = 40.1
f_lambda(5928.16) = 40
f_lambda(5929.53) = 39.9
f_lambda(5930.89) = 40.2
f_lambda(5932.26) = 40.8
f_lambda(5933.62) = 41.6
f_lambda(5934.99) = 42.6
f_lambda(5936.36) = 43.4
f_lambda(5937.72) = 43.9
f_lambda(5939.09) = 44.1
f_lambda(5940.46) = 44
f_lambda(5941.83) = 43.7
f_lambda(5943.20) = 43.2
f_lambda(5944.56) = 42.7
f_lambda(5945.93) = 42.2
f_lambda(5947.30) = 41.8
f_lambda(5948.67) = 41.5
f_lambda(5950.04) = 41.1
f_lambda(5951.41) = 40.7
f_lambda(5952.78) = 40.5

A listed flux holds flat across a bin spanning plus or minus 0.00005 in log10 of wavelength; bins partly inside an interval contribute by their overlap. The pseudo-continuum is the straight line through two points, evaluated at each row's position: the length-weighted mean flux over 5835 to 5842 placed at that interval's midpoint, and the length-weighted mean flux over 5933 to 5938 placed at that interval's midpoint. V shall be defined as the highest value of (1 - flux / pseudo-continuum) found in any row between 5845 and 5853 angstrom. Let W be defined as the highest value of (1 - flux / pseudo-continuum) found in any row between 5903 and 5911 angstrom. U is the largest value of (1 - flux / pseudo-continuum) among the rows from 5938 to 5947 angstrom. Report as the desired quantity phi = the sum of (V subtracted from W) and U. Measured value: 0.13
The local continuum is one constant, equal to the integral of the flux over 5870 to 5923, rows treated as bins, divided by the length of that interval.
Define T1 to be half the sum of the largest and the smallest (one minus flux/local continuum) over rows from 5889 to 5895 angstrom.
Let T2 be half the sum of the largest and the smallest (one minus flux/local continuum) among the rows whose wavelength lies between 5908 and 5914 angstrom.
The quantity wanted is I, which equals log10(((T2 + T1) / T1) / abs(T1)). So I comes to 0.2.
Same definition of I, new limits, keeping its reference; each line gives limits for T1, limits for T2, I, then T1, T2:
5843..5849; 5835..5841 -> 0.8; -0.3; -0.39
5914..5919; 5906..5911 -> 1.1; -0.2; -0.15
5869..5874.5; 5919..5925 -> 0.8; -0.3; -0.20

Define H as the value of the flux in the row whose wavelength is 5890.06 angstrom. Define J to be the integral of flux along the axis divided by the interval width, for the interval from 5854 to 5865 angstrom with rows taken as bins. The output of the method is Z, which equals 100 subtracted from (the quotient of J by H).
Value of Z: -97.9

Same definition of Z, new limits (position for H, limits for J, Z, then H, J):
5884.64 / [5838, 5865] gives -98.5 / 29.8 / 45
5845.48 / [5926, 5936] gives -99.1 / 46.4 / 41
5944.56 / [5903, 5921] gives -99.1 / 42.7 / 39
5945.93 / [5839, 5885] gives -99.0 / 42.2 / 43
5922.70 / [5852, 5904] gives -99.1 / 41.1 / 35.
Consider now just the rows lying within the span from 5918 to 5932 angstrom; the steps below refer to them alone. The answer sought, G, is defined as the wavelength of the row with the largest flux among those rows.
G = 5919.98 angstrom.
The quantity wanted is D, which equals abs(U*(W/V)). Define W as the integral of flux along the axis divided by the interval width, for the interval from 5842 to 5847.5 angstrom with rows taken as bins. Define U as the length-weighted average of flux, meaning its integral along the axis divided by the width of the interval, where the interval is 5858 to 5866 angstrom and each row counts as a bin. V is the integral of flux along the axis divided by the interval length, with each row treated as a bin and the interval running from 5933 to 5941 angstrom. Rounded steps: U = 42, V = 43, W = 46.6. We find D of 45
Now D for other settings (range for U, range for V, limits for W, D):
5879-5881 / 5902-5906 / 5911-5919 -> 41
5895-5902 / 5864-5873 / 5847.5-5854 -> 27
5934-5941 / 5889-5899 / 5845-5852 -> 94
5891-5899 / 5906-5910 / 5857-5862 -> 22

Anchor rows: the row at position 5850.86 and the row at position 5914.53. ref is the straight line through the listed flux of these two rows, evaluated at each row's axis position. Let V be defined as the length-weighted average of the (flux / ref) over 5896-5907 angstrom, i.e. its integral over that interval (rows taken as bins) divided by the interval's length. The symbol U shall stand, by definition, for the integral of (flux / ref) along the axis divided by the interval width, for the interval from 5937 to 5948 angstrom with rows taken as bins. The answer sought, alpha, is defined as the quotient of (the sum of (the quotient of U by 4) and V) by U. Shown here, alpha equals 0.91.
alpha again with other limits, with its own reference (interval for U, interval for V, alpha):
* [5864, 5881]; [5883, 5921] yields 1.06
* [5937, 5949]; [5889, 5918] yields 0.91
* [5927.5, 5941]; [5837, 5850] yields 1.14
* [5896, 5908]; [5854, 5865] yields 1.43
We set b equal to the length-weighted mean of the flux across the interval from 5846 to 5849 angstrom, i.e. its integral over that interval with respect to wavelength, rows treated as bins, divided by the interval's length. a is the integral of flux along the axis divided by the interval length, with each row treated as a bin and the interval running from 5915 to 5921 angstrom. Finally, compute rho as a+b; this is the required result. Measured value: 86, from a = 40.5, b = 45.7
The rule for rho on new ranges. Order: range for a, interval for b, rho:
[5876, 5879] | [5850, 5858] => 85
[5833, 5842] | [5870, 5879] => 90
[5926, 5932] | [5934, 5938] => 83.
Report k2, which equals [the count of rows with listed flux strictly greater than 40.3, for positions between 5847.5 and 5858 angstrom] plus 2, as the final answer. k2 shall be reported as 10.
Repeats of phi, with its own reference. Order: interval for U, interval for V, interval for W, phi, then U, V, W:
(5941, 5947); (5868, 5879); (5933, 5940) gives -0.09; 0.00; 0.12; 0.03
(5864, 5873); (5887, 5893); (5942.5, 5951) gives -0.45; 0.11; 0.58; 0.02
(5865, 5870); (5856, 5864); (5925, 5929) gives 0.04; 0.08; 0.11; 0.07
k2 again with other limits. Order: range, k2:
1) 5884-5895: 2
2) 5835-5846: 10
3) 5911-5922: 5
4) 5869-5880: 8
